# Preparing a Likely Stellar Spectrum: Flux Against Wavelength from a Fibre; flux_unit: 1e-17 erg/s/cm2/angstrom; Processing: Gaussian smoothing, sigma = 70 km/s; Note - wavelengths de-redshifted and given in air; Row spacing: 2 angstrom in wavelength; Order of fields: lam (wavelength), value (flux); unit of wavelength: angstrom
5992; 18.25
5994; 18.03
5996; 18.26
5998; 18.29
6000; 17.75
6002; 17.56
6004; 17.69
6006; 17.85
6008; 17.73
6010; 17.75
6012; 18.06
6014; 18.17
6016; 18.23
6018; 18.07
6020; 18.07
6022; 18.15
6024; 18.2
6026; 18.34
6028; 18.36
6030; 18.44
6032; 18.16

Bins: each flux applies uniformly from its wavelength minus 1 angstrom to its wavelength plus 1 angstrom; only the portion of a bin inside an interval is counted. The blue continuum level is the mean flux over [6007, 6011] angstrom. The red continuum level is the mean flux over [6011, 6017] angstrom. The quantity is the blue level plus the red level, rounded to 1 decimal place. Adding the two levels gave 35.9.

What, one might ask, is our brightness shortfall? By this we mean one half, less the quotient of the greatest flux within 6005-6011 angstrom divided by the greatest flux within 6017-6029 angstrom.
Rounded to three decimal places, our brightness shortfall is -0.472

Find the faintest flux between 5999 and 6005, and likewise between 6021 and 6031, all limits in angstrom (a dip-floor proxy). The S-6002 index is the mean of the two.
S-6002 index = 17.9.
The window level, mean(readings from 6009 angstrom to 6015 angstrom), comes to 17.99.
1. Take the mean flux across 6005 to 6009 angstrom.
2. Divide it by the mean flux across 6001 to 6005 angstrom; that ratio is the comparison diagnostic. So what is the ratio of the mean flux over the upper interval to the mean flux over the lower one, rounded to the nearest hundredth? 1.01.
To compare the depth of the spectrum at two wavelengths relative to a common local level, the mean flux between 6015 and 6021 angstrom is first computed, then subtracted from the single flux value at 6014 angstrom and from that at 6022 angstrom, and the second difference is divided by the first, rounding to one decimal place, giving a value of 0.6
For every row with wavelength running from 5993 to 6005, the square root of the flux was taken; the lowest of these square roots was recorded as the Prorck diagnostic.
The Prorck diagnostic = 4.19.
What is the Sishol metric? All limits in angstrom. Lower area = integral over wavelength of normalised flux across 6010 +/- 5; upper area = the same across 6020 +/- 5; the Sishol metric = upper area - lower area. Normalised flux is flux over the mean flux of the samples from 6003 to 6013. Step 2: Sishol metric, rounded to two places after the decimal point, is 0.13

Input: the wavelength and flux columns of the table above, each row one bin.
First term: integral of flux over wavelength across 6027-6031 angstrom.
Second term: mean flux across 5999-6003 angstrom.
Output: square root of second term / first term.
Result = 0.4898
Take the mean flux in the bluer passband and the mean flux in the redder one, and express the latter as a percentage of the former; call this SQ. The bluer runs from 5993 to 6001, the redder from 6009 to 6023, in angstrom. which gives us 100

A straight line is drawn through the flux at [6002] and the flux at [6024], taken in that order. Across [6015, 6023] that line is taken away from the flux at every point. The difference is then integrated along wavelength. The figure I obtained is 0.60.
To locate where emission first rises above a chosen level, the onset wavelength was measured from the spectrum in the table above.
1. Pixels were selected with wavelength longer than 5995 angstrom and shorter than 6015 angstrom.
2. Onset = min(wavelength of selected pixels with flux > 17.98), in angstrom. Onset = 5996 angstrom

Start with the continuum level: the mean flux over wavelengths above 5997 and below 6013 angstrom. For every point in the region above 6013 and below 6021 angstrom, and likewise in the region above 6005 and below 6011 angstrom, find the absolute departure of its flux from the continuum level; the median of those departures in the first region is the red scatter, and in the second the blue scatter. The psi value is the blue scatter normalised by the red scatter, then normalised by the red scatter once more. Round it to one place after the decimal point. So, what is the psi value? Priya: 1.0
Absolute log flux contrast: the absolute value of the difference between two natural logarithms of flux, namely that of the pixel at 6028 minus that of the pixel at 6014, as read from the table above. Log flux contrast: 0.010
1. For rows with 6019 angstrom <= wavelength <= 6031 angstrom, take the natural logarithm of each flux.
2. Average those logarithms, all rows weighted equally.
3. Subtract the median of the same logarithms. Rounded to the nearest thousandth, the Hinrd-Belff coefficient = -0.001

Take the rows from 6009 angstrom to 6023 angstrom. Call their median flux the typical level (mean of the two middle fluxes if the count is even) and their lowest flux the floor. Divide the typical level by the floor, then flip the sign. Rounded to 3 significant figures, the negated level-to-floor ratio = -1.02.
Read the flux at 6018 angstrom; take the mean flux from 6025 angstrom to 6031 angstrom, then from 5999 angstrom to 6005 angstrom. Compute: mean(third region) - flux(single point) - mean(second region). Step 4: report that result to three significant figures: -18.8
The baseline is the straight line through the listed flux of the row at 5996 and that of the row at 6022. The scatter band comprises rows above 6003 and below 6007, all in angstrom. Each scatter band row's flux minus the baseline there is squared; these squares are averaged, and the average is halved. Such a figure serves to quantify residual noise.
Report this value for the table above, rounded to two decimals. 0.11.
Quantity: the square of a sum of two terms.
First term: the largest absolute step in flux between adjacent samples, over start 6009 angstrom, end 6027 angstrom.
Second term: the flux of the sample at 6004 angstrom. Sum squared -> 324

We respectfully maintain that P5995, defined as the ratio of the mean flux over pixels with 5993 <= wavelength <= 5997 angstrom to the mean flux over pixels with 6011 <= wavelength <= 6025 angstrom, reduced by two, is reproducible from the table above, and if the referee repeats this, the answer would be -1.00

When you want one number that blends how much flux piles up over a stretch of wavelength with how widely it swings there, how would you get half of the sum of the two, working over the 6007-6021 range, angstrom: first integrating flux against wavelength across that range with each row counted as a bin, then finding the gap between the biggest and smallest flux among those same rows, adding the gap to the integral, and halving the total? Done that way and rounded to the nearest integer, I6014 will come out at 126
